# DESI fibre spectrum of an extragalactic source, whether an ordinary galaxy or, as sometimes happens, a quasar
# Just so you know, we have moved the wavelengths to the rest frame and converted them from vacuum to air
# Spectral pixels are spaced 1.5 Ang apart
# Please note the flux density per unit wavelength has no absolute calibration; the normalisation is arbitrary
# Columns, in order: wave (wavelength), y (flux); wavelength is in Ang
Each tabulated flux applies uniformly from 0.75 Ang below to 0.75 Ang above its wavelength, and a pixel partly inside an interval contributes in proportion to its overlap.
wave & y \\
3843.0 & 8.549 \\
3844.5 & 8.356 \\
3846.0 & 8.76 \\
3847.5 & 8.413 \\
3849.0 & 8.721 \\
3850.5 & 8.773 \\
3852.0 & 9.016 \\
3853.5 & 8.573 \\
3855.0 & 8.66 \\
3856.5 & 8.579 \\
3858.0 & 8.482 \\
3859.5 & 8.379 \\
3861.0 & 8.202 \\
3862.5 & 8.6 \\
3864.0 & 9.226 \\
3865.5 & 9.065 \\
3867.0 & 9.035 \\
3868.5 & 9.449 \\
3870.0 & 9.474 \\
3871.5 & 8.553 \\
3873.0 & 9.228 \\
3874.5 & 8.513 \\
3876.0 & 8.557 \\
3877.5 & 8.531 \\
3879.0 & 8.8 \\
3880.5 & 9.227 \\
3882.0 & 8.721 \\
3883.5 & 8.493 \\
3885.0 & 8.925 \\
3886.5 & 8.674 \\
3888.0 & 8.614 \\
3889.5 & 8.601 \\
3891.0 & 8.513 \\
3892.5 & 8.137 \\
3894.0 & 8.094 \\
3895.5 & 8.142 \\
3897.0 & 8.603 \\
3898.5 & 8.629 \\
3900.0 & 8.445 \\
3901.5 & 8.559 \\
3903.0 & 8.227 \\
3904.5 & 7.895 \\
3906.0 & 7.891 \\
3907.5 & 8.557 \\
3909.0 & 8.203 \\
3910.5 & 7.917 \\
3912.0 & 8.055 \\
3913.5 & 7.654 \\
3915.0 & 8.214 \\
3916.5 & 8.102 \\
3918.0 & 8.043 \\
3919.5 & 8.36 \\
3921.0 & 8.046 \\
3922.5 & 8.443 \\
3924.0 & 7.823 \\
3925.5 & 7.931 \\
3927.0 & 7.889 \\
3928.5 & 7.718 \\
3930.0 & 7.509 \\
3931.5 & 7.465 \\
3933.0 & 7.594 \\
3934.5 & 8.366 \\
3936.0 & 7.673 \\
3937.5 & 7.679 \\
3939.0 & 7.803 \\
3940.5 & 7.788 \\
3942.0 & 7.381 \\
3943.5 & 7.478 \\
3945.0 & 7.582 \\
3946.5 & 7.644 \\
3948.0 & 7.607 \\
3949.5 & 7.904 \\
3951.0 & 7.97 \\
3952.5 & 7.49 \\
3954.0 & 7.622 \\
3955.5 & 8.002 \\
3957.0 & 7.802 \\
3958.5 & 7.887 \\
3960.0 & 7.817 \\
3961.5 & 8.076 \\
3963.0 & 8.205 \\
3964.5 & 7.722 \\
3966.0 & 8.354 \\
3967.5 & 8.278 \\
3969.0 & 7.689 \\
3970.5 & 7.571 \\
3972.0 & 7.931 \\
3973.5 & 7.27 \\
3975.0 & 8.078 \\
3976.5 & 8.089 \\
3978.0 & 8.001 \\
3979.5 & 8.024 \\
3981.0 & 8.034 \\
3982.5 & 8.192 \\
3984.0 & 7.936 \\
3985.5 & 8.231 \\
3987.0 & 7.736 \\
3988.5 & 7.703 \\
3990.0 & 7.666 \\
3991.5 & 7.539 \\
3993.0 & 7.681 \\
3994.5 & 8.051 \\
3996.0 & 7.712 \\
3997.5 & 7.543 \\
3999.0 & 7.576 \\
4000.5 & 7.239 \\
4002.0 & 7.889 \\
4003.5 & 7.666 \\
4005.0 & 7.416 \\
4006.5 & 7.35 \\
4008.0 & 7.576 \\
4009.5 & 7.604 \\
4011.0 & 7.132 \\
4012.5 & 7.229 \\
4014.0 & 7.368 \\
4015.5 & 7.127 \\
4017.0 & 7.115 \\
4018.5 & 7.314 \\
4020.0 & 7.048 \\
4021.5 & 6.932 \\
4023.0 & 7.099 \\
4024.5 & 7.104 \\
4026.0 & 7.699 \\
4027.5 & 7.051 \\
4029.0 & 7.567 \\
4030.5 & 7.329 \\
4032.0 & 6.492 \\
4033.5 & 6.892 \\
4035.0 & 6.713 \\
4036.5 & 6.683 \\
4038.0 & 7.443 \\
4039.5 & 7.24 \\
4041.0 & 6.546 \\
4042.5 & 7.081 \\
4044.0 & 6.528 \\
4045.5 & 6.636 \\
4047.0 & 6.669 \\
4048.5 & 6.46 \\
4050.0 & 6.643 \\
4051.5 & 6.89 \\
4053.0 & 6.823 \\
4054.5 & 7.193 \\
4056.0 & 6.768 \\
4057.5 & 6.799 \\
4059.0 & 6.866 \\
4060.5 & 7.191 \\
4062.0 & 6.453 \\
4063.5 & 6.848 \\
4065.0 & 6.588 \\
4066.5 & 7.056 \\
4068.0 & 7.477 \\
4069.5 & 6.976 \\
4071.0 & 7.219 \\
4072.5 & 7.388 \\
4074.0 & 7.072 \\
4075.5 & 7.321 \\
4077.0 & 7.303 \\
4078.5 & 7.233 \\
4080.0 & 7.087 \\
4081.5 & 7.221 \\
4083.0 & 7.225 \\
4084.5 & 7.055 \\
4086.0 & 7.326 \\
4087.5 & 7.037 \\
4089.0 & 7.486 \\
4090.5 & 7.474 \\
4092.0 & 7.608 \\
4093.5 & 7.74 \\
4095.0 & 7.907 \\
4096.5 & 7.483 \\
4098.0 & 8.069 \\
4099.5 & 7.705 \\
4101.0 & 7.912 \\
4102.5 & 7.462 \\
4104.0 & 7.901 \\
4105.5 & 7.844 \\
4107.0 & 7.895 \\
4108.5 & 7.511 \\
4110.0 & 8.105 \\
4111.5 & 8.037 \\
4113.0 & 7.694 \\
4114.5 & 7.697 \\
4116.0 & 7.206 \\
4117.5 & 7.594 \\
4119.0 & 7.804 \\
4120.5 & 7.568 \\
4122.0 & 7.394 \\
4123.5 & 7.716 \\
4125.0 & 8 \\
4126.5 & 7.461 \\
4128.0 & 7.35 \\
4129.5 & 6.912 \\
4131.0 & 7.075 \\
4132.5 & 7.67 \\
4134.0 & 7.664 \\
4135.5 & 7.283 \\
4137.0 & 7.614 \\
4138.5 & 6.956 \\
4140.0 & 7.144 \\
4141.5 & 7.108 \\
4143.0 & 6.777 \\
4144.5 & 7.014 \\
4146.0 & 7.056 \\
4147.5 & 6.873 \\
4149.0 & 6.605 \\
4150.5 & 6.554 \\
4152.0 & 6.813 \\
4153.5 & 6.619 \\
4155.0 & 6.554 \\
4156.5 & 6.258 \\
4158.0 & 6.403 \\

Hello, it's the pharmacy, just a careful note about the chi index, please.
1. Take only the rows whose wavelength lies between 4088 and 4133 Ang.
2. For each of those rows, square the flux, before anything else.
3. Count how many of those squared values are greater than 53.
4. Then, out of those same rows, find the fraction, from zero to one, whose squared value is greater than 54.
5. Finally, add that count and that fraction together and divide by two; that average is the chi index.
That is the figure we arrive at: 14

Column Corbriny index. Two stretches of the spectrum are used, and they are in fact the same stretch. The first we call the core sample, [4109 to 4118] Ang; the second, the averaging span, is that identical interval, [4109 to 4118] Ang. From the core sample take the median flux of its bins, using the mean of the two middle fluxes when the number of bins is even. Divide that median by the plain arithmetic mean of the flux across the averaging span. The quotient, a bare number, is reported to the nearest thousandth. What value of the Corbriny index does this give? 0.997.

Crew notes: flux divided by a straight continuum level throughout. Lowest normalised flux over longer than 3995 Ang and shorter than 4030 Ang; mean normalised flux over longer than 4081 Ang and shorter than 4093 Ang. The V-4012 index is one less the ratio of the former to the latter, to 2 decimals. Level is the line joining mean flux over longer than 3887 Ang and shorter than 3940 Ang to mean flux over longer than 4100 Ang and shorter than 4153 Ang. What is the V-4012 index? 0.08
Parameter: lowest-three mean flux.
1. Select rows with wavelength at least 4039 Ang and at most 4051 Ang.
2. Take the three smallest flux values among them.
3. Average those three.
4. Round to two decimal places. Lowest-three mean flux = 6.51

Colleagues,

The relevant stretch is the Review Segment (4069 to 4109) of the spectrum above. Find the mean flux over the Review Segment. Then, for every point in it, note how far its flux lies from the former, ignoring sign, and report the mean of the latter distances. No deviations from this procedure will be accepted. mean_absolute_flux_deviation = 0.26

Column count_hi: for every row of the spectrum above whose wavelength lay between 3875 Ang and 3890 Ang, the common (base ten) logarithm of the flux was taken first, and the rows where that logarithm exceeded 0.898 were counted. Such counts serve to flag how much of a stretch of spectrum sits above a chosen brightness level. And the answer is 10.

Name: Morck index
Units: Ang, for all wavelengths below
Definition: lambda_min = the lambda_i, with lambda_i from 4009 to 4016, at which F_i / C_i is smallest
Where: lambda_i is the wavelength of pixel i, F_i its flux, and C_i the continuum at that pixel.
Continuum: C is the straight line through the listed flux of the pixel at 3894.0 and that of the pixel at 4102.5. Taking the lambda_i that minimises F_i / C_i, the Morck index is 4011.0 Ang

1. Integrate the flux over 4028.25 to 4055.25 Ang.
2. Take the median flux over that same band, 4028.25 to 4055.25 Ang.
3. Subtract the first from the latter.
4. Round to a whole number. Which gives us -179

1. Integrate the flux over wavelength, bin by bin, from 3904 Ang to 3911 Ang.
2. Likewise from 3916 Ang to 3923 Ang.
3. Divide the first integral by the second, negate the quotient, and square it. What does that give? 1.0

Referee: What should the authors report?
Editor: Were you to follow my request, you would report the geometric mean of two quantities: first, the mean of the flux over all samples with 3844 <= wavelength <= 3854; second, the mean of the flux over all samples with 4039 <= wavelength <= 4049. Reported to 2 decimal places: 7.64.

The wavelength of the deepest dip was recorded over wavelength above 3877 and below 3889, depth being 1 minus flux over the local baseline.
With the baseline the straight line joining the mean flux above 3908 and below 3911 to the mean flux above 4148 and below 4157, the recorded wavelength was 3877.5 Ang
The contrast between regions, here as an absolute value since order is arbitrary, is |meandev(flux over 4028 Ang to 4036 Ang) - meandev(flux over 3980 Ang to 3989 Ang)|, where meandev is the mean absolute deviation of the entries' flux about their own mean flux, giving 0.18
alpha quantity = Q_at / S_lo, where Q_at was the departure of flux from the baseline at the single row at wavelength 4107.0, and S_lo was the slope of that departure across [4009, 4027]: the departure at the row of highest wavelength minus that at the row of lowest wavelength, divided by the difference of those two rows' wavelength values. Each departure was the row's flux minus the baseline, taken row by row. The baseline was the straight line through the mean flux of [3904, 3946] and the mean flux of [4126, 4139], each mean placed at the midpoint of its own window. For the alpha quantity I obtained 58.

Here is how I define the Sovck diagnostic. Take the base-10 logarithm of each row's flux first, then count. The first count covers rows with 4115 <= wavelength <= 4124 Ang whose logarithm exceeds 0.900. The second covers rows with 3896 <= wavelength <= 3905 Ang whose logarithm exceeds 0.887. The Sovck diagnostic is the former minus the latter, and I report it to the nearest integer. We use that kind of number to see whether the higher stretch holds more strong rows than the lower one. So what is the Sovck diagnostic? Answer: -6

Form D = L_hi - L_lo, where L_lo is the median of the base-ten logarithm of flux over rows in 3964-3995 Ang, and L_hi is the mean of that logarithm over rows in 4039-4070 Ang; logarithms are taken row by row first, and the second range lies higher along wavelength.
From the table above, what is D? -0.065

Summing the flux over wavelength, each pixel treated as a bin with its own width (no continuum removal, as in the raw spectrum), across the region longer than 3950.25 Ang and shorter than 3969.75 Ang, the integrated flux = 154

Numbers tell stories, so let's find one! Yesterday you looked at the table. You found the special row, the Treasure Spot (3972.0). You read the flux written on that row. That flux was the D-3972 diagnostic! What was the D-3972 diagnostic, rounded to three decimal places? 7.931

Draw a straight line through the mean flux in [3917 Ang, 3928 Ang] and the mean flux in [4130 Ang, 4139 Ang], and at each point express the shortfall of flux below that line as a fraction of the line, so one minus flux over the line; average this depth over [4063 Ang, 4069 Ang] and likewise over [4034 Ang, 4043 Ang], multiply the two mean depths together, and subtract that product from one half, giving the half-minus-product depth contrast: 0.492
